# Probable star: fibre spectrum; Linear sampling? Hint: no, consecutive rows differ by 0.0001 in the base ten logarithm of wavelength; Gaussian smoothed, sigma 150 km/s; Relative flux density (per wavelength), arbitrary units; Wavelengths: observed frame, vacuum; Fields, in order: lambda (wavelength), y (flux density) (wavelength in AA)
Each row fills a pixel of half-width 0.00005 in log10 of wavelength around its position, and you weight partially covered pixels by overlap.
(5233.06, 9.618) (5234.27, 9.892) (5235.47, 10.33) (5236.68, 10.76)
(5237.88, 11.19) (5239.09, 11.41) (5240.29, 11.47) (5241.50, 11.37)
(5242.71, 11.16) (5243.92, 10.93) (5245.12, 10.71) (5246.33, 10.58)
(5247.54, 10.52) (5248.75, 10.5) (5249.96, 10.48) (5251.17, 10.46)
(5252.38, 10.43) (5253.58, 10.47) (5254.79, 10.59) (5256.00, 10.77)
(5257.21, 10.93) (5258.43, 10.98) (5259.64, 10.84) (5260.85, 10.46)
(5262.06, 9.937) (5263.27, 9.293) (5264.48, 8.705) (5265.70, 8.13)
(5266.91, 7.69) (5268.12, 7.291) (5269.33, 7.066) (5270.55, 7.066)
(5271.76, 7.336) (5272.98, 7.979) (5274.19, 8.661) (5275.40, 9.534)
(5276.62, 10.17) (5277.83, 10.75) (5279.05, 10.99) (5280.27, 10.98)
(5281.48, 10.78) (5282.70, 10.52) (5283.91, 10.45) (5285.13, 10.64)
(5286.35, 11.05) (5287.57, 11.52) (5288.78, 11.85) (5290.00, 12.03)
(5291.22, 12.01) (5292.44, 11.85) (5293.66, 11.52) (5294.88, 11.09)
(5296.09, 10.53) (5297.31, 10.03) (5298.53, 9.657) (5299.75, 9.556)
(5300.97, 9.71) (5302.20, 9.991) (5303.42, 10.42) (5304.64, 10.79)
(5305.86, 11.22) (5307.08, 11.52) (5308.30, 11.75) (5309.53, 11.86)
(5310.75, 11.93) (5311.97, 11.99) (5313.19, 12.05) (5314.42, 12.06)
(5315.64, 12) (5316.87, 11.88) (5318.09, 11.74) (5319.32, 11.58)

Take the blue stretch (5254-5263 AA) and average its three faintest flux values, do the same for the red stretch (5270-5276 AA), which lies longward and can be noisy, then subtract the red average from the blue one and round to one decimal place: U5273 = 2.9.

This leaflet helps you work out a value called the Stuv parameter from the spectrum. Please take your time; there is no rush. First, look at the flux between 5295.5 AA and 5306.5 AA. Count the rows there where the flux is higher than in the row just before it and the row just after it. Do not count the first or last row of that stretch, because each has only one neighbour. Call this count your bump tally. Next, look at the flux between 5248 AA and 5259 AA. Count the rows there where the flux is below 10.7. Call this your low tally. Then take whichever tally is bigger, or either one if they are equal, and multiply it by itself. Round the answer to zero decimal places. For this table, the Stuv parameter 36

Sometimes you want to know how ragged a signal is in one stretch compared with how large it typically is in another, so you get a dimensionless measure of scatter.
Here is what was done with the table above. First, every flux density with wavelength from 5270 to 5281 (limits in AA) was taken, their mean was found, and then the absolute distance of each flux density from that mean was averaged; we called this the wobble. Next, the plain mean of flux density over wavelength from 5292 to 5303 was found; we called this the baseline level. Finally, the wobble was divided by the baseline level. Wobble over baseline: 0.13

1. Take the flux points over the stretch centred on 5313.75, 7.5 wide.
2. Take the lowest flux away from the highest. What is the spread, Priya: 0.18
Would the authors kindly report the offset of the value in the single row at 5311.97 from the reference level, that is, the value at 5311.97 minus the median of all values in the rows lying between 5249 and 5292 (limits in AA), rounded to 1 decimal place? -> 1.5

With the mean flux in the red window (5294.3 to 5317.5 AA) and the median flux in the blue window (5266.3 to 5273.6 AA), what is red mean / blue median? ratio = 1.51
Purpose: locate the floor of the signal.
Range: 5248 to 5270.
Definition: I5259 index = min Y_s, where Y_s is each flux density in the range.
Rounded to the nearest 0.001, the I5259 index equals 7.066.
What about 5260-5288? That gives 7.066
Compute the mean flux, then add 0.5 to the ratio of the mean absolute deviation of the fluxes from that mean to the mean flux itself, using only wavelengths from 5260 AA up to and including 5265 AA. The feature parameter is 0.562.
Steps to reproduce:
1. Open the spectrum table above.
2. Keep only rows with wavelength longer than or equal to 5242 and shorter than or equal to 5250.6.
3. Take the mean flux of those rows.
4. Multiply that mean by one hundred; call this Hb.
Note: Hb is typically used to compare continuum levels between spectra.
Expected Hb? 1070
